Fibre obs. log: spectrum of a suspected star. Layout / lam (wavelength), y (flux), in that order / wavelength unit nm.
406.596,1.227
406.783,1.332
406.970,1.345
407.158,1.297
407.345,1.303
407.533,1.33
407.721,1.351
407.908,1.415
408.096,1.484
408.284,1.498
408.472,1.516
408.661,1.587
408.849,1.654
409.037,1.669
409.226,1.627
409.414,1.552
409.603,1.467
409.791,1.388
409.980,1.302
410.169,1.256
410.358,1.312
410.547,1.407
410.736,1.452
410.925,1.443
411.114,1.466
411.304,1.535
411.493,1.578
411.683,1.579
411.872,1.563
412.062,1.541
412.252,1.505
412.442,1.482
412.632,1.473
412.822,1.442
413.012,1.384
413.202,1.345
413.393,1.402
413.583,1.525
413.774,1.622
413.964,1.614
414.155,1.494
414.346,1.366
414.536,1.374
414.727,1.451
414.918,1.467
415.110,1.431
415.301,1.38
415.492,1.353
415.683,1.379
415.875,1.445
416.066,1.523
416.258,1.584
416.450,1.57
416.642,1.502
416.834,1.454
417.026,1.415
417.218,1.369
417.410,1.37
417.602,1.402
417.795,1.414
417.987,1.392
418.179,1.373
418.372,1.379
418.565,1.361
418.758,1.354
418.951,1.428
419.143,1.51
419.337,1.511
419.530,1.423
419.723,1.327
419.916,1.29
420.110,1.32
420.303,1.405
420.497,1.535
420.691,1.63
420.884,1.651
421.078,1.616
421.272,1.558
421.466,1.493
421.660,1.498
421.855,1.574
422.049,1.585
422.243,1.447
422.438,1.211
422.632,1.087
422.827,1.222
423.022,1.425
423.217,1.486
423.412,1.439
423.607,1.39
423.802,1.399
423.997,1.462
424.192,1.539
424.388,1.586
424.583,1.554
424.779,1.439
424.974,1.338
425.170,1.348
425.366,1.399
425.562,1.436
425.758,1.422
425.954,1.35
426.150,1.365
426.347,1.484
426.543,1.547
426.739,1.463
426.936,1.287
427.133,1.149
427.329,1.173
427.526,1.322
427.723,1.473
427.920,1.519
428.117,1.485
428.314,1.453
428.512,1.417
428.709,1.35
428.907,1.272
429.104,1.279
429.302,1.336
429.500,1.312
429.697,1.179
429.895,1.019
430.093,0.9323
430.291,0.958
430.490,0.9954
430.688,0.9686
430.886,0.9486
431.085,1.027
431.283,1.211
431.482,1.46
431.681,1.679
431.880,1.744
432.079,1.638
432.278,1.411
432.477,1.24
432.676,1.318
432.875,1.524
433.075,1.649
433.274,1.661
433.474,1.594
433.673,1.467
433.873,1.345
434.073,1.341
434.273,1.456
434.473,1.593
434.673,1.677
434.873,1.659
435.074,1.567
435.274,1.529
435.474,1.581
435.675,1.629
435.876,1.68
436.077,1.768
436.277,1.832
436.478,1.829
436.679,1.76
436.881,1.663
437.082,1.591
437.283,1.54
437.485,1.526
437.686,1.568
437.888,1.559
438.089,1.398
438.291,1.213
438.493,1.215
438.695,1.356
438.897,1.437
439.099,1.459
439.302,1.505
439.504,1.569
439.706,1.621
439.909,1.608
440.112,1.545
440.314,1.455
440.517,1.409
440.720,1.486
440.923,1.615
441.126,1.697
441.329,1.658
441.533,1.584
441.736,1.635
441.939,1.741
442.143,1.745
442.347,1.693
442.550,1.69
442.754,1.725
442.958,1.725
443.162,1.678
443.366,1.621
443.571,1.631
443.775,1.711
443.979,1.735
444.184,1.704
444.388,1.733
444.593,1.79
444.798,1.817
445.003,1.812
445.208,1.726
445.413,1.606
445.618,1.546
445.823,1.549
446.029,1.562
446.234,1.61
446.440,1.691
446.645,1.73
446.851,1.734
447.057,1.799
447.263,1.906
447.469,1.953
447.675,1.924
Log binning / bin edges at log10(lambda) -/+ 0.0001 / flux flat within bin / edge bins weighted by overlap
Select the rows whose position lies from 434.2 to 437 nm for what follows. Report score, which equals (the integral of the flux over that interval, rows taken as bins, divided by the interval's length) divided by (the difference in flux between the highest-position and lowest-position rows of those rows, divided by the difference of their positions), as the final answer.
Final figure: 21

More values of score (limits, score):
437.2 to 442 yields 35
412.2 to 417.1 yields -77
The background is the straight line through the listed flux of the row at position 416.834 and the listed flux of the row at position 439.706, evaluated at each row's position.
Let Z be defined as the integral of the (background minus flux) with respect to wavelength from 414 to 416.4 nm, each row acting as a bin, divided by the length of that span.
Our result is 0.00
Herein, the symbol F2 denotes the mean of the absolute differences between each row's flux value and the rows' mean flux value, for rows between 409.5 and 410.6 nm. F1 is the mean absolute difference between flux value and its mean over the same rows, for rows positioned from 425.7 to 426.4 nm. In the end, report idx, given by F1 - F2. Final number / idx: -0.018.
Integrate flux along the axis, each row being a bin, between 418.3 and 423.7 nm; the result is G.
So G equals 7.7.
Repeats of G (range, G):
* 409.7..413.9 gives 6.1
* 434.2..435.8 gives 2.5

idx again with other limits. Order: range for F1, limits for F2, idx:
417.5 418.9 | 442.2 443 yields 0.001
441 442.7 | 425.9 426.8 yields -0.026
